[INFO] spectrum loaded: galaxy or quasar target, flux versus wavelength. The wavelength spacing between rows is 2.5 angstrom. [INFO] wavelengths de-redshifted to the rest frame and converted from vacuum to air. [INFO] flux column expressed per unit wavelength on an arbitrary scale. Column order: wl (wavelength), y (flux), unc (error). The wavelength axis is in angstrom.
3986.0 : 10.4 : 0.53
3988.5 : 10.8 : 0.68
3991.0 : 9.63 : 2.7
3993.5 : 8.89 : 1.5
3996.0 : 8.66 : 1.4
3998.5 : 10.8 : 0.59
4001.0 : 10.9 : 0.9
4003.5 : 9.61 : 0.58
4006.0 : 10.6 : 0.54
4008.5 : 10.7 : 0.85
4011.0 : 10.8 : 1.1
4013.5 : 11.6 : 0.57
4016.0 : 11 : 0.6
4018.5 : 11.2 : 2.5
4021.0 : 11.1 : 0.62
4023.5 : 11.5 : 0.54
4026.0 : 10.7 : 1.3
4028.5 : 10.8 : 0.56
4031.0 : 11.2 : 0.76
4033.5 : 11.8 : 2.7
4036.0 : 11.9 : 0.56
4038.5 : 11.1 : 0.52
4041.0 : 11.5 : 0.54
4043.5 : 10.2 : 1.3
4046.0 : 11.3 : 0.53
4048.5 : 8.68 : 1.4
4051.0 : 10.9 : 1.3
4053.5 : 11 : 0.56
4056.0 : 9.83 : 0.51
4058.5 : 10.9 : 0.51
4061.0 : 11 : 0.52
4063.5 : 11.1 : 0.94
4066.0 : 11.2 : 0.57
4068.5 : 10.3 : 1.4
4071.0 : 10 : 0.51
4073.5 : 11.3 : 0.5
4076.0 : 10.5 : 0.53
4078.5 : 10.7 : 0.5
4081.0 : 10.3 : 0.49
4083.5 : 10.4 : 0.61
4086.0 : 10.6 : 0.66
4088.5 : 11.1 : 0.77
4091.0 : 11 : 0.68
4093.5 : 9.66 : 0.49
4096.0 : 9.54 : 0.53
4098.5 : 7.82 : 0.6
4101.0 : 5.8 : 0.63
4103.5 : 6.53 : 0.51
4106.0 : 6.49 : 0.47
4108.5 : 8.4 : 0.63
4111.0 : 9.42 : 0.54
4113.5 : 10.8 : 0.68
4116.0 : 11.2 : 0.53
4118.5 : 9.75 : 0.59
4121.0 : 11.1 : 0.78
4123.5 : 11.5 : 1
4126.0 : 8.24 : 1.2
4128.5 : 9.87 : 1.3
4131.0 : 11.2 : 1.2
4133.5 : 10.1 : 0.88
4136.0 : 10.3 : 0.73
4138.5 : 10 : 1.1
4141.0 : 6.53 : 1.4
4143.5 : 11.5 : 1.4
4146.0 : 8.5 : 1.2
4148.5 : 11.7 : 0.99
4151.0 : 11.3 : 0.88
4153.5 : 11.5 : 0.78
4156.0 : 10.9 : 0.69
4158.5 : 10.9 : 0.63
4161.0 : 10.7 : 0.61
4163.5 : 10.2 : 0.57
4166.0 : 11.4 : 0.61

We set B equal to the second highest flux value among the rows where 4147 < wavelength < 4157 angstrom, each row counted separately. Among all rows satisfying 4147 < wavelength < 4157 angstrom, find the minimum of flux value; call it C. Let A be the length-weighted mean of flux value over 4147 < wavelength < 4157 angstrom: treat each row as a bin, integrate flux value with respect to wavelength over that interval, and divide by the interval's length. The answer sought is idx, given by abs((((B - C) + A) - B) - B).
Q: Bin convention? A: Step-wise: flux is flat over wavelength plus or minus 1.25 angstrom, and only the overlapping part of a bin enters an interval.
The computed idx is 11.1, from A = 11.3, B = 11.5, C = 10.9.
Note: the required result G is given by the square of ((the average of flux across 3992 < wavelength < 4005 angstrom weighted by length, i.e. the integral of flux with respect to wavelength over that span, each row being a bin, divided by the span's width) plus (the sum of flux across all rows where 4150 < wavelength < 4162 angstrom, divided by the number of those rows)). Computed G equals 435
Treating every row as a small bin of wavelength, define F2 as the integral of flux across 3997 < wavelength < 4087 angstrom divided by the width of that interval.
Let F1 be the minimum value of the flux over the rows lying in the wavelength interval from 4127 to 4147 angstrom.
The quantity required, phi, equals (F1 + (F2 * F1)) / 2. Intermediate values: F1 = 6.53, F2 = 10.8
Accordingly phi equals 39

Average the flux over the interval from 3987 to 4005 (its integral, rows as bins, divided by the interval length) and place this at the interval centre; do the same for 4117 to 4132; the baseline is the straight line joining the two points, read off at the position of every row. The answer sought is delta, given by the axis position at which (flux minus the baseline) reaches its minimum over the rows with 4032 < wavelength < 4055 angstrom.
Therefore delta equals 4048.5 angstrom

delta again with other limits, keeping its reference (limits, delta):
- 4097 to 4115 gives 4101.0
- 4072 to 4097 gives 4096.0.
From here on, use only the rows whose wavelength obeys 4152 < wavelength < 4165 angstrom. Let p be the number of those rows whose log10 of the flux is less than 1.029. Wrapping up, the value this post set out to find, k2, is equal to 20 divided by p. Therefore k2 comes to 20.0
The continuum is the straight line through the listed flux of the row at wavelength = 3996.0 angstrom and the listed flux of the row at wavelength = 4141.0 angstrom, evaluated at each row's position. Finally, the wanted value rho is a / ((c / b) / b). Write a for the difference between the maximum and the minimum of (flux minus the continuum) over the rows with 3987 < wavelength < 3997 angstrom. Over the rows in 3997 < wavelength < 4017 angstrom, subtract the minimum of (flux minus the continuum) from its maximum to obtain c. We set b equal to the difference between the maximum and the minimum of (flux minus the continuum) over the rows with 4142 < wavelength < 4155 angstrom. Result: 10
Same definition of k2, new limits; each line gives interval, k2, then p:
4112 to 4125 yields 20.0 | 1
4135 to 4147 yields 5.0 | 4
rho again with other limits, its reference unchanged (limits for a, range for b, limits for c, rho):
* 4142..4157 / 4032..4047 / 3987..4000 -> 4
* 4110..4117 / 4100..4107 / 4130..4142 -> 0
